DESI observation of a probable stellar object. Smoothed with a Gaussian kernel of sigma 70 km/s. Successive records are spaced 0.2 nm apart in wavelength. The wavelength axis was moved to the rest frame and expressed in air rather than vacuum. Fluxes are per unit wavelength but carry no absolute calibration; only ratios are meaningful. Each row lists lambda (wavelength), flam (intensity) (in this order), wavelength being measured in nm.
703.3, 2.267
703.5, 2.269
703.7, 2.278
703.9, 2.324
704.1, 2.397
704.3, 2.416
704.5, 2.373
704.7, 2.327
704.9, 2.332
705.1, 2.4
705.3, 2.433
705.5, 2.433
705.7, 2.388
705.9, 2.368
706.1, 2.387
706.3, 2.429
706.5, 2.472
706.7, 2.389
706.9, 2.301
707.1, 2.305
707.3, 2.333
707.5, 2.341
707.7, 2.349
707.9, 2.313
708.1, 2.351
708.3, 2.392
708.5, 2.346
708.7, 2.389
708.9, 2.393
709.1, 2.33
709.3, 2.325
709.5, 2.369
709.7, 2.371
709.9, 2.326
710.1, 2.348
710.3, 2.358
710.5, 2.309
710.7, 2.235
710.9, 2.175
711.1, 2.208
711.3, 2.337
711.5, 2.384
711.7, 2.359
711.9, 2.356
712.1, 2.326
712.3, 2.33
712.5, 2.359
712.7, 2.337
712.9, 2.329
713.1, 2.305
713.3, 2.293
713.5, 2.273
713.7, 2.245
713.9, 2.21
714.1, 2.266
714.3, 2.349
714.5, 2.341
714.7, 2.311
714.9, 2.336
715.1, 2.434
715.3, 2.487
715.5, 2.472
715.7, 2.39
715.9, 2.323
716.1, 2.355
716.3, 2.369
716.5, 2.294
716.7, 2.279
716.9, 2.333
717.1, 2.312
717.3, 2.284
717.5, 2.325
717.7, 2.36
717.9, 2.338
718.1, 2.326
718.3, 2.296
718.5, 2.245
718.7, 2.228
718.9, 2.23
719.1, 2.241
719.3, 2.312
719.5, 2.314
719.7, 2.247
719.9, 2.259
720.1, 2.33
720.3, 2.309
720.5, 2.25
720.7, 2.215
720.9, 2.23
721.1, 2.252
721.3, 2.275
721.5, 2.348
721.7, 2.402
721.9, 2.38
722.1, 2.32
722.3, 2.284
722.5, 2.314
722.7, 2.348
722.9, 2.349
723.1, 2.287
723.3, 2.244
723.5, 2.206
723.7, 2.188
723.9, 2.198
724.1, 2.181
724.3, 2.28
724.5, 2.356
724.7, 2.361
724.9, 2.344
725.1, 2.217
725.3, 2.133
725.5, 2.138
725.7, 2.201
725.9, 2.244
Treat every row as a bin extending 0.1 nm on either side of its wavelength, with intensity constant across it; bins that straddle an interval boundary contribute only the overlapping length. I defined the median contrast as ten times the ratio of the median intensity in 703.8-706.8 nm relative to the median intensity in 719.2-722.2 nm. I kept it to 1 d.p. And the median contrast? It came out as 10.3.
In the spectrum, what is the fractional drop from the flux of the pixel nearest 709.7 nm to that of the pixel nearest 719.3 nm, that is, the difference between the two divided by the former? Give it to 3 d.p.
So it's 0.025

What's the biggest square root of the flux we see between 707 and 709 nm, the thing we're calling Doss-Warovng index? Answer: 1.55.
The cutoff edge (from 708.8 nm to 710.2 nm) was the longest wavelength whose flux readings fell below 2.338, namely 709.9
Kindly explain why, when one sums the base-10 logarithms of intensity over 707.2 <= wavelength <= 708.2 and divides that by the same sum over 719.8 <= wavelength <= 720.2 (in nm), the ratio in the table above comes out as 2.6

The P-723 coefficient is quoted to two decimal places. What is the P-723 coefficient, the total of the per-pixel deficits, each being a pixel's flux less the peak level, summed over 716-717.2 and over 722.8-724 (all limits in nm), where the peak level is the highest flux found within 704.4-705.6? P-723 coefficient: -1.78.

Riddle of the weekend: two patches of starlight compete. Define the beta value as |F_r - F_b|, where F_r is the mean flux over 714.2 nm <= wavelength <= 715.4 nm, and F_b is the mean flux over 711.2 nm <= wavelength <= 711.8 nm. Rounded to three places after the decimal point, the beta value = 0.016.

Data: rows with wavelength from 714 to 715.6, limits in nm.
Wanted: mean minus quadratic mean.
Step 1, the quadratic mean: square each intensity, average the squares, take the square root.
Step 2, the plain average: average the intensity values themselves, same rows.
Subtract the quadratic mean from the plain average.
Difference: -0.0012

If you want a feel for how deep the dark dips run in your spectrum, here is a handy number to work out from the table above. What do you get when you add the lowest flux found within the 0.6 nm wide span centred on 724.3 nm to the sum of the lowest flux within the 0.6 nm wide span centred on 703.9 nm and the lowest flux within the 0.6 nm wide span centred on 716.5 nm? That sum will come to 6.74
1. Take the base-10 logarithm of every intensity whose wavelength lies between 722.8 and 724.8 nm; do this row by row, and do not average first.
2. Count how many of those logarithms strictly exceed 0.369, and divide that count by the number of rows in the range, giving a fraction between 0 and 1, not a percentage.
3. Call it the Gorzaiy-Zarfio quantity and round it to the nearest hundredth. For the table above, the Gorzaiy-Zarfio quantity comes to 0.30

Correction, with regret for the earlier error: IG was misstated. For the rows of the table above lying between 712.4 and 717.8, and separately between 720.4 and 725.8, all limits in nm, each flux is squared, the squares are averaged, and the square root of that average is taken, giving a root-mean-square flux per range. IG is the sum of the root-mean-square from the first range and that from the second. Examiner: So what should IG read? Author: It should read 4.60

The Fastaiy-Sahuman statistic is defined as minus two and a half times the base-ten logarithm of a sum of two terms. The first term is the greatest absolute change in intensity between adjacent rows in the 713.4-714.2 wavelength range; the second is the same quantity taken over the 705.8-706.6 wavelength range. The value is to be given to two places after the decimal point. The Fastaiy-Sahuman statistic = 2.51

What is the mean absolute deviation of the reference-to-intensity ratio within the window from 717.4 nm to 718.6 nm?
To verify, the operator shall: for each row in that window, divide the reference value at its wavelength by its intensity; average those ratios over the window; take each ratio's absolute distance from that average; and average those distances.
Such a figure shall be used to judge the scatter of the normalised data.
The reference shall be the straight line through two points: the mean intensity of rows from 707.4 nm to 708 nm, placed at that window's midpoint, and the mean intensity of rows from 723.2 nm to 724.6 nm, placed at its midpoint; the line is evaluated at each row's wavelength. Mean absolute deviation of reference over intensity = 0.012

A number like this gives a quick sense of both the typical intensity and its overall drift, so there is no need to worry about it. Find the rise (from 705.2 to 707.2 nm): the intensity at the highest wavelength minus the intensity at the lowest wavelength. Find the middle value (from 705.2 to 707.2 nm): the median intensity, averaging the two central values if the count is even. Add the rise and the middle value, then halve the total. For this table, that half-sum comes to 1.130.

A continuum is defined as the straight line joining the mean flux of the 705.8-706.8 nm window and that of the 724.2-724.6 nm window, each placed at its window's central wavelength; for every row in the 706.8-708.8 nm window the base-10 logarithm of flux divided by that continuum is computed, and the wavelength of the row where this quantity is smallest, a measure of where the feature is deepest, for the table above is 706.9 nm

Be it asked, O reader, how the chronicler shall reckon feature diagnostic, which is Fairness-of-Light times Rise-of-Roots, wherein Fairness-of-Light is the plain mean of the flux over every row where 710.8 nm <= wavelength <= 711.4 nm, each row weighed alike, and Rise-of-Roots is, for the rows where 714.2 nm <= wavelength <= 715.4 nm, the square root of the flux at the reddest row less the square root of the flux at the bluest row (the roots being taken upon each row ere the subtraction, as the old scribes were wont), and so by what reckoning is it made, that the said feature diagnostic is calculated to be 0.10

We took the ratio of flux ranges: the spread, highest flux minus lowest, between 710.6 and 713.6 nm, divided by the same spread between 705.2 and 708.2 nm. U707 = 1.2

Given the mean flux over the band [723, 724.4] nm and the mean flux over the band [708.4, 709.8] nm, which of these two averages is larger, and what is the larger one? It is 2.36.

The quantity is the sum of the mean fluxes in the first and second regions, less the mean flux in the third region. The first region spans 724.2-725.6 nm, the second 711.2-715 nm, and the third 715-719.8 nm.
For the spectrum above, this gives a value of 2.25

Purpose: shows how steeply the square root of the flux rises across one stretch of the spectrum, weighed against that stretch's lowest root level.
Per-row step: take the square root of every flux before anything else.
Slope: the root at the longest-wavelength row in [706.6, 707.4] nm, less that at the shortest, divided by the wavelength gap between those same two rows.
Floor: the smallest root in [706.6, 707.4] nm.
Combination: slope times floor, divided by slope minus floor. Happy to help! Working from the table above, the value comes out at 0.03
